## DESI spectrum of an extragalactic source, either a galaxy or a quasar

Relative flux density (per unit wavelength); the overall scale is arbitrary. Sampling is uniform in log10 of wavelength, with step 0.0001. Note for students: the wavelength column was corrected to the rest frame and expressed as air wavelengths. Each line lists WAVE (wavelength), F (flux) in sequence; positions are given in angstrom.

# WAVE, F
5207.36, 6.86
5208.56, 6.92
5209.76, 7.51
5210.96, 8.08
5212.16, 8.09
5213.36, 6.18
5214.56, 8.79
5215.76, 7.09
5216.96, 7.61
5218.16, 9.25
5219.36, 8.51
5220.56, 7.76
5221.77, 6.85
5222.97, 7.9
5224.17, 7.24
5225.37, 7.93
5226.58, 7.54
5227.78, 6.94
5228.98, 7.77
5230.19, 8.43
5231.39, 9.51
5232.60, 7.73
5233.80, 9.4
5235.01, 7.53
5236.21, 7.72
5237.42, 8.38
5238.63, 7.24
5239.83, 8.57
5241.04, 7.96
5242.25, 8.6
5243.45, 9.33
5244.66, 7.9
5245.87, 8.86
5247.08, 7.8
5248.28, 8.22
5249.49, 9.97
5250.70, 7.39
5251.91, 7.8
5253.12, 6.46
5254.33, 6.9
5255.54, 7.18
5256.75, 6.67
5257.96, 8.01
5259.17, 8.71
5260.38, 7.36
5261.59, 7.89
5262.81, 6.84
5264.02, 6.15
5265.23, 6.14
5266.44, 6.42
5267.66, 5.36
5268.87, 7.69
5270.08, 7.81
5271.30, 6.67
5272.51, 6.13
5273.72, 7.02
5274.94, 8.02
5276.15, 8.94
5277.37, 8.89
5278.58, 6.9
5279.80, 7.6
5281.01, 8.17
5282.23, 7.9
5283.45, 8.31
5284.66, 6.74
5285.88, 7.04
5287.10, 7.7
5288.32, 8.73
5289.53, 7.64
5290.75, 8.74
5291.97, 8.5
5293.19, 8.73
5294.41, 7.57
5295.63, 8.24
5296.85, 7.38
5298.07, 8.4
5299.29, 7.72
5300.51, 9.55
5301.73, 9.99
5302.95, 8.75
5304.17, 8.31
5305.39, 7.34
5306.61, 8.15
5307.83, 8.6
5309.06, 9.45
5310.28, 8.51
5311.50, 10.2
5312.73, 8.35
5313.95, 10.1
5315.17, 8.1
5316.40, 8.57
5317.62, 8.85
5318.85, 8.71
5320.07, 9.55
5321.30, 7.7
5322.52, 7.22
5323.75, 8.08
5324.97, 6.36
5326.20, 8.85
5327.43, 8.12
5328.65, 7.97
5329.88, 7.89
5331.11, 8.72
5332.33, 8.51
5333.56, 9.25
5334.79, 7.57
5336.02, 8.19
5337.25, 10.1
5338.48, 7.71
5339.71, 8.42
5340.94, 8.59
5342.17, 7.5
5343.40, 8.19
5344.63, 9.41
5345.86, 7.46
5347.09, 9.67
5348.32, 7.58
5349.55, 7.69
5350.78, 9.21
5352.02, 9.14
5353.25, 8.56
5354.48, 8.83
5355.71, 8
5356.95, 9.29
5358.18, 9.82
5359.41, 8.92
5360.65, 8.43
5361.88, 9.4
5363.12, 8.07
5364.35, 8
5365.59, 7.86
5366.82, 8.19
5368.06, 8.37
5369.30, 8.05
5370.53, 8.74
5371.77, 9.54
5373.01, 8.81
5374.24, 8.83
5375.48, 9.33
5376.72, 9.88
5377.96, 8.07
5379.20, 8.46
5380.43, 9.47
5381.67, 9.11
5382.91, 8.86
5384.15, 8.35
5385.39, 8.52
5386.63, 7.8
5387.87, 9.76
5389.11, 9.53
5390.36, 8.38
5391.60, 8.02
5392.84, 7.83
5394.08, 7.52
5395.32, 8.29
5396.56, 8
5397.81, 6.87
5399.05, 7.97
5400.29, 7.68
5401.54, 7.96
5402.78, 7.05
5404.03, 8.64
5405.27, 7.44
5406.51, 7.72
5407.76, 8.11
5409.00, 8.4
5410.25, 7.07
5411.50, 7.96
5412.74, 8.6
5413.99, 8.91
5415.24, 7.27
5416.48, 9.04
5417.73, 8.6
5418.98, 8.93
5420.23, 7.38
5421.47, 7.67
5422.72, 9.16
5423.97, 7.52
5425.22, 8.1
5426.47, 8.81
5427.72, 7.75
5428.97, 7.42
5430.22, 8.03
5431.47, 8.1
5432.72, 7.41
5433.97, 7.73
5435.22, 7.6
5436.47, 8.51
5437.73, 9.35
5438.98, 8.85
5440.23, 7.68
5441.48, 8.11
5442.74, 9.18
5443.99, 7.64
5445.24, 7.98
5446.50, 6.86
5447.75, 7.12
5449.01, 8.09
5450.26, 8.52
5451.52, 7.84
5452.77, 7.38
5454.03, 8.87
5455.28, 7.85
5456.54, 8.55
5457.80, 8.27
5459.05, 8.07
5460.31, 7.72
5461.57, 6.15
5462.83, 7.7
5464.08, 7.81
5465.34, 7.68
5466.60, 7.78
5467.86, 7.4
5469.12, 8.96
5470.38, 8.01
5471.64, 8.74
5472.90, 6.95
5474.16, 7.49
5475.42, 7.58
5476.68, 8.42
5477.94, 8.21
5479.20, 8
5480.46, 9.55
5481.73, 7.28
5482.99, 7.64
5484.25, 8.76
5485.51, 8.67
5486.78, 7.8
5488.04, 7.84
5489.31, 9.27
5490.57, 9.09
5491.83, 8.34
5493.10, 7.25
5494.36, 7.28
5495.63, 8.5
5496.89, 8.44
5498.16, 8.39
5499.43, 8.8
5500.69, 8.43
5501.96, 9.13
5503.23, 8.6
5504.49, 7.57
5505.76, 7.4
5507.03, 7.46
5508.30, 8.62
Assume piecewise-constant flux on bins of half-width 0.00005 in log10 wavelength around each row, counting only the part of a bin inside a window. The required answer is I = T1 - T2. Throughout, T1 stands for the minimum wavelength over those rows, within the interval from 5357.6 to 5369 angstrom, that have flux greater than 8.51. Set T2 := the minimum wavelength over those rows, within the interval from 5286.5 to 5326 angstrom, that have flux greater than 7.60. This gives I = 71.1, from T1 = 5358.18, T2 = 5287.10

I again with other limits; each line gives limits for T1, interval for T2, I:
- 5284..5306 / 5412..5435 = -124.4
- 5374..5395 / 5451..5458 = -77.3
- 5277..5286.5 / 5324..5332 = -48.8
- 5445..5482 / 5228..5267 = 221.3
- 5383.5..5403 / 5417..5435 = -32.3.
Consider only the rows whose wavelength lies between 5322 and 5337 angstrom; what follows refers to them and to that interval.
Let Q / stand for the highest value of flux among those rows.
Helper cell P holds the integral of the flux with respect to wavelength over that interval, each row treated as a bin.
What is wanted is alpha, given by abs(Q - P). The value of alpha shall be 112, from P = 122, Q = 9.25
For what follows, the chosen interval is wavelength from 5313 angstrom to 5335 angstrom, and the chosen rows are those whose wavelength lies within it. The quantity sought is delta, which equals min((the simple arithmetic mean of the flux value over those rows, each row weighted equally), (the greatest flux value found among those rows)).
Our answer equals 8.34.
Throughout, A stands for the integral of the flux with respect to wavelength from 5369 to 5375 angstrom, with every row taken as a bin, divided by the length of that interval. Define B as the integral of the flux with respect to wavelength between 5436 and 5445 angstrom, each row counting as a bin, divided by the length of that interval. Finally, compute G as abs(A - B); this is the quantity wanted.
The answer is 0.4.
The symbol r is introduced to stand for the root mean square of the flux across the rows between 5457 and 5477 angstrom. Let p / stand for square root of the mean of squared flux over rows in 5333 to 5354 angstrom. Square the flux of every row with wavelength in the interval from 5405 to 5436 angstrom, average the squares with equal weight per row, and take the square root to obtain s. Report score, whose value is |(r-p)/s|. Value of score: 0.087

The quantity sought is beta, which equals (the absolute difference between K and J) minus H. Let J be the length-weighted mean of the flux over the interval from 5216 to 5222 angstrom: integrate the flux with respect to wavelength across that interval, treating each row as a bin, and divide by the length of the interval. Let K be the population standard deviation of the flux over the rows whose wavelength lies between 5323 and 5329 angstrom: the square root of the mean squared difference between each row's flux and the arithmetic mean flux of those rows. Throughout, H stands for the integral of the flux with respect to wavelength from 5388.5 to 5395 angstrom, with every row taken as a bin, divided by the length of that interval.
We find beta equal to -1.06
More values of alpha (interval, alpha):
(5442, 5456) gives 102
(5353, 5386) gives 278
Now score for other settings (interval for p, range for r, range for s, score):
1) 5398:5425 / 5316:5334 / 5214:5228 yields 0.032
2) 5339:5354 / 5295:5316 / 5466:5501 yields 0.026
